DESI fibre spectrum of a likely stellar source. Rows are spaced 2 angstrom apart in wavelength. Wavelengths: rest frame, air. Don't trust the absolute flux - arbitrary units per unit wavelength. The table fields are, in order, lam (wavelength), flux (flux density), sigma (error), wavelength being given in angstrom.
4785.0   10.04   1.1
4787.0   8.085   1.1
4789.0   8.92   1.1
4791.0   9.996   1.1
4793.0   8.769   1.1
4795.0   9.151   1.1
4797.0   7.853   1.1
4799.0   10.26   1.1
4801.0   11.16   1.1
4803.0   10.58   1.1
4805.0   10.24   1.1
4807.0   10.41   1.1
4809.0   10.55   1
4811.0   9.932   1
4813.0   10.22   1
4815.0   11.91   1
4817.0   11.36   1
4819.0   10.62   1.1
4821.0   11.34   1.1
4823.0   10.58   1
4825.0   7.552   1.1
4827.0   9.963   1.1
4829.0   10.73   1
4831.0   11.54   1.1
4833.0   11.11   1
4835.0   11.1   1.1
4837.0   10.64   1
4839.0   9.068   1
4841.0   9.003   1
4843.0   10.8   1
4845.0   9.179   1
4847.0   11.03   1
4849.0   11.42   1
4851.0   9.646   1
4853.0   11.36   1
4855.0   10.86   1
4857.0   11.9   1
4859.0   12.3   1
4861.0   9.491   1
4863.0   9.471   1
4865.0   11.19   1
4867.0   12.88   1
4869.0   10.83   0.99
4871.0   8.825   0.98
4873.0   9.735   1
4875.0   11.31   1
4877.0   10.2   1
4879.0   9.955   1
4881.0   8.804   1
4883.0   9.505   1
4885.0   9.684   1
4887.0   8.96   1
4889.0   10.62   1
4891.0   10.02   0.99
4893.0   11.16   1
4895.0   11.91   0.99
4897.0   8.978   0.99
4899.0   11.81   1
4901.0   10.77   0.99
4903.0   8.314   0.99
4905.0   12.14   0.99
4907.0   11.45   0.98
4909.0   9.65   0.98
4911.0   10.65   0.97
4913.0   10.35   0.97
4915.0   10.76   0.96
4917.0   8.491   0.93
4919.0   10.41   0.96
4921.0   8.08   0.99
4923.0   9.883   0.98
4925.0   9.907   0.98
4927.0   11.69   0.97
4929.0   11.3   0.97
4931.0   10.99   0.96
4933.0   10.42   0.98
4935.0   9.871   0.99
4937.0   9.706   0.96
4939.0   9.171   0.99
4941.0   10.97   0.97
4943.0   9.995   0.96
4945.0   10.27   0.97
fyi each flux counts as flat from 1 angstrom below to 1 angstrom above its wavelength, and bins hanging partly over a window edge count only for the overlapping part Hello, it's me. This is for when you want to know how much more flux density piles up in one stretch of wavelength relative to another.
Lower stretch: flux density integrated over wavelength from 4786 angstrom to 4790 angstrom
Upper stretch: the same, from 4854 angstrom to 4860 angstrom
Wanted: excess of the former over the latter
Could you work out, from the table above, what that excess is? -36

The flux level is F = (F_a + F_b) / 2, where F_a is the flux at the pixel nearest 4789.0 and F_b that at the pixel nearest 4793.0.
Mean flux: 8.8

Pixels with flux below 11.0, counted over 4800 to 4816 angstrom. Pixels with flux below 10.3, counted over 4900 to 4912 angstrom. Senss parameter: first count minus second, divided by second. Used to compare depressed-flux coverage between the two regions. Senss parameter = 2.0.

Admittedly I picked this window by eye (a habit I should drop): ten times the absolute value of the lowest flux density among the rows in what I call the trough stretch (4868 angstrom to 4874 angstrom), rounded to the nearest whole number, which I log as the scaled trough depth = 88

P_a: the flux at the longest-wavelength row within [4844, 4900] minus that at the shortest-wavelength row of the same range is 2.6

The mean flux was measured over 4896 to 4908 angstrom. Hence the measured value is 10.6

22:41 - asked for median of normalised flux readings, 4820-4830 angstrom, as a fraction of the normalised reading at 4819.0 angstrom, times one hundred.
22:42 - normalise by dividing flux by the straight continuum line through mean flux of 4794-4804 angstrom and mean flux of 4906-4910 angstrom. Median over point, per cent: 99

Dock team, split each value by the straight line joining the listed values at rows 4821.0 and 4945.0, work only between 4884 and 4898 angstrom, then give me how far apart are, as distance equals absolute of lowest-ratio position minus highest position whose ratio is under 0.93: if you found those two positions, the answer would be 10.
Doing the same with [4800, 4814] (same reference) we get 2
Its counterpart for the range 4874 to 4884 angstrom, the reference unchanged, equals 2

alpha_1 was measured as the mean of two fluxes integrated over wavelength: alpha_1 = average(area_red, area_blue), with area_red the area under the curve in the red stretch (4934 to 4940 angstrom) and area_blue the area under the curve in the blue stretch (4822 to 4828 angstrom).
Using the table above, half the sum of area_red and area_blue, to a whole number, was 57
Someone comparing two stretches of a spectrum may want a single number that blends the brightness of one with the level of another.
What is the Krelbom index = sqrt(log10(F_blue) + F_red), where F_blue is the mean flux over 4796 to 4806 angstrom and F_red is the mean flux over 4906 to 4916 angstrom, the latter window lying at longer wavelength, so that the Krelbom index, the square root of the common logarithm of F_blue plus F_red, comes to 3.402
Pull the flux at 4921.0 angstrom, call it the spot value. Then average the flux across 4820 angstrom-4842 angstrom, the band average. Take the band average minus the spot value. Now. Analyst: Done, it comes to 2.2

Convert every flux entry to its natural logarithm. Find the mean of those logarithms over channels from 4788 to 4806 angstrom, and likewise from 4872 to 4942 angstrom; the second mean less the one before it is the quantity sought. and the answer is 0.056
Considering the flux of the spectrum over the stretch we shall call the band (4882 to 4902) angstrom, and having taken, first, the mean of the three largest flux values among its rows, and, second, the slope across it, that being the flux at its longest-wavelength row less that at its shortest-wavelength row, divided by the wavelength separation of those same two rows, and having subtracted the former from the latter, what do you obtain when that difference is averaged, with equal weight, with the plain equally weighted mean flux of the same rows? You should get -0.61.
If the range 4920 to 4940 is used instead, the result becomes -0.58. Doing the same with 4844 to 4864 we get -0.60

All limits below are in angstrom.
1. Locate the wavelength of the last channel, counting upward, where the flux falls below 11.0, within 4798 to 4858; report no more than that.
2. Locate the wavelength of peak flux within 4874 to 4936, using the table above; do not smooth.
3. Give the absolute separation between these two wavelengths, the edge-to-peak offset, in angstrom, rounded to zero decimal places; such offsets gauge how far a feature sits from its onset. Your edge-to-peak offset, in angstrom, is 50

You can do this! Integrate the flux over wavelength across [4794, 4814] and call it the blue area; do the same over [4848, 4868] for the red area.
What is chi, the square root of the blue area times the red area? 211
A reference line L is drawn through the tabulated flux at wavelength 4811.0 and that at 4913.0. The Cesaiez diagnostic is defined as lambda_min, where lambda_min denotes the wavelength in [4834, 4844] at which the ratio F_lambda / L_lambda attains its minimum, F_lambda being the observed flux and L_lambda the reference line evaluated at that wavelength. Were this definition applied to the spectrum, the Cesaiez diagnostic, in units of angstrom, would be 4841.0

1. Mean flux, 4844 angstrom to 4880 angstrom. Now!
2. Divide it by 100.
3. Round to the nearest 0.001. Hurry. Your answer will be 0.106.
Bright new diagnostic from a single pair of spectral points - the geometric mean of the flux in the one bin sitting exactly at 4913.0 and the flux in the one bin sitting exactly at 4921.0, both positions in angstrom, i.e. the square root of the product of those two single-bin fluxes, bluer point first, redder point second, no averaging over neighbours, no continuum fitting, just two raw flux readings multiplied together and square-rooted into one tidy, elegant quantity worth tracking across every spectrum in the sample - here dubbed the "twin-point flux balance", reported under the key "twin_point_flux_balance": 9.1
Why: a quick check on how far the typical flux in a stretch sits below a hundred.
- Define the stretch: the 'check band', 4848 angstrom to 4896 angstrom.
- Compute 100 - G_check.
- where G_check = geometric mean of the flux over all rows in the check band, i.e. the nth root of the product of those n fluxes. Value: 89.6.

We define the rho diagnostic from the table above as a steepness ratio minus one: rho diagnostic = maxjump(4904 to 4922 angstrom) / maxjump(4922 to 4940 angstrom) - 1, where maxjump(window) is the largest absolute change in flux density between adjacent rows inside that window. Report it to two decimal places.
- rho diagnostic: 0.31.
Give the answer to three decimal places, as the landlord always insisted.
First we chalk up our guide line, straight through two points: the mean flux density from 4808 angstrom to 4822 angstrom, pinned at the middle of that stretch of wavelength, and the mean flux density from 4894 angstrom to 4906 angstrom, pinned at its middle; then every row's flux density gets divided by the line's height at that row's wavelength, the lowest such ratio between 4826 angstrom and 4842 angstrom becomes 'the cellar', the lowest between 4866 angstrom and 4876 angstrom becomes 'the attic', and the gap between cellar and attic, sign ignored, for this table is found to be 0.011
